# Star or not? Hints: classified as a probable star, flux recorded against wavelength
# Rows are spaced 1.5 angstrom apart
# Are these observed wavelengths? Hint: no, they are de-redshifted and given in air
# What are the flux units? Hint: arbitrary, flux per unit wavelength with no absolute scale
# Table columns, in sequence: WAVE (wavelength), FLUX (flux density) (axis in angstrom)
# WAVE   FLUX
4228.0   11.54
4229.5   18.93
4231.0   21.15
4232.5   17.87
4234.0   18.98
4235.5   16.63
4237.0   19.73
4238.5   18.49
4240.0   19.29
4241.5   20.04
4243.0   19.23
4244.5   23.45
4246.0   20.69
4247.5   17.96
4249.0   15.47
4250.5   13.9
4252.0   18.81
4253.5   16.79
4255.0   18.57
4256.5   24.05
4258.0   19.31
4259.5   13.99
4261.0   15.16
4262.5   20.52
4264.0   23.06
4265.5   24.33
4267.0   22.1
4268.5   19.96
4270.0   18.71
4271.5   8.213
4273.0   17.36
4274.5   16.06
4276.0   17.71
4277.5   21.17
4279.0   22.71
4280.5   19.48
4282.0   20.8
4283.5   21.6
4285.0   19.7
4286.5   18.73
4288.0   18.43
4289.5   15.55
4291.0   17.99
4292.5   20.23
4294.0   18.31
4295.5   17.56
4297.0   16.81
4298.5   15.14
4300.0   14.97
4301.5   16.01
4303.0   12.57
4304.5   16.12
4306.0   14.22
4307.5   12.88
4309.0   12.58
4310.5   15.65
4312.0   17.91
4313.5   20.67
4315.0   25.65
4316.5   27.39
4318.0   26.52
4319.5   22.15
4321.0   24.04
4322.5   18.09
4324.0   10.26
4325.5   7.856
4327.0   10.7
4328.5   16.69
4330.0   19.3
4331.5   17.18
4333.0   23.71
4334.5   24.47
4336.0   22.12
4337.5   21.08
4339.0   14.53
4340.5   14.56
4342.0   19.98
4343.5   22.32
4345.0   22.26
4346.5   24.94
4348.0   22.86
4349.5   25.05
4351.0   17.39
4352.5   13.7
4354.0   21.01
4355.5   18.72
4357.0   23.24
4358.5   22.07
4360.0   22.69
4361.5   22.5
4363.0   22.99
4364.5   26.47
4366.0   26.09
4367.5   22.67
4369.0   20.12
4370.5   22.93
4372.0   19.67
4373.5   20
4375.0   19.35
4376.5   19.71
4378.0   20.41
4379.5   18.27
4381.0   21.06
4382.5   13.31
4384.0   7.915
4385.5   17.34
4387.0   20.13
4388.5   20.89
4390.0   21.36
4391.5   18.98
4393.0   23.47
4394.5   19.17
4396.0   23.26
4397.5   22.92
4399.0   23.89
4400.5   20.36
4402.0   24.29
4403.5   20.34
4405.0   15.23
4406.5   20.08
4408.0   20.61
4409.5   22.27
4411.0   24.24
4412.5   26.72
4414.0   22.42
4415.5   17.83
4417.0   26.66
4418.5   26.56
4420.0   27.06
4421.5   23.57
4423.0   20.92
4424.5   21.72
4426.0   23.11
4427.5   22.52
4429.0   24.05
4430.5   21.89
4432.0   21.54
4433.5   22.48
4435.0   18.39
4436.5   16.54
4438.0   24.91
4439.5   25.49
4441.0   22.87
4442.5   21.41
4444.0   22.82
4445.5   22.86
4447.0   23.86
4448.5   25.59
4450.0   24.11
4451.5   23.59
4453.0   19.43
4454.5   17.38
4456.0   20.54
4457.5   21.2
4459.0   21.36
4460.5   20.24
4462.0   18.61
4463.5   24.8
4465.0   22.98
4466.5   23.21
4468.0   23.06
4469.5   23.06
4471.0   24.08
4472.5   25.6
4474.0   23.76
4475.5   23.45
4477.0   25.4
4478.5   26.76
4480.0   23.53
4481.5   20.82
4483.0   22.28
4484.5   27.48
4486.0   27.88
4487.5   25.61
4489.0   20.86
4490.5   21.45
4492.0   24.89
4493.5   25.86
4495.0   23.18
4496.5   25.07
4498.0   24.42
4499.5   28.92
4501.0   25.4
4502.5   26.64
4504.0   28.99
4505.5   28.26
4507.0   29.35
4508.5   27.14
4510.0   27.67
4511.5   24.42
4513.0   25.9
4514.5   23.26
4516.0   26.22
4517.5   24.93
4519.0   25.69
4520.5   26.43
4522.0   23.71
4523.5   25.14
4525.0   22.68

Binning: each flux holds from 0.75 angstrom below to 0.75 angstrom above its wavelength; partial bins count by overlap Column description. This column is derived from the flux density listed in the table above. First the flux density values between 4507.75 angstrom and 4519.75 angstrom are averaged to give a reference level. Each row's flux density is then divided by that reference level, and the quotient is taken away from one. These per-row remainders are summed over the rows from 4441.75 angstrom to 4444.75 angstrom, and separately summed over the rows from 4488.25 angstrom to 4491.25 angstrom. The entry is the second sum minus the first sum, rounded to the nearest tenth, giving 0.1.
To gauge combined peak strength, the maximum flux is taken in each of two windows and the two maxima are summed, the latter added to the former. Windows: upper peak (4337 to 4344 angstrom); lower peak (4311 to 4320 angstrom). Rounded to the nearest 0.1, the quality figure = 49.7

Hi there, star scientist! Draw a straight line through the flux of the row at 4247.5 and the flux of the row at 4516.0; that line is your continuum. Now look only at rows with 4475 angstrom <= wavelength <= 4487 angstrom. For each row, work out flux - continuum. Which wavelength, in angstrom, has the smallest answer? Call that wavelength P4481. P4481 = 4481.5 angstrom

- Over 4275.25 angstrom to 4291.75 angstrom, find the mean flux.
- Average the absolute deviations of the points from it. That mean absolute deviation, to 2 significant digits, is 1.6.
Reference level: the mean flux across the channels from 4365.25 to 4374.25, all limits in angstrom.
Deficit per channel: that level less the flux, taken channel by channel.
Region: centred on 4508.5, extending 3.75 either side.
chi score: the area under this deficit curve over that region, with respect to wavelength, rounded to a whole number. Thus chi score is -41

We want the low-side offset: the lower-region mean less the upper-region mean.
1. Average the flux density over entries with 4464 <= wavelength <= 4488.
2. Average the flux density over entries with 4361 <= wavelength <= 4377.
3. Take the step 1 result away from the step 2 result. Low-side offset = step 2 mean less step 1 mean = -2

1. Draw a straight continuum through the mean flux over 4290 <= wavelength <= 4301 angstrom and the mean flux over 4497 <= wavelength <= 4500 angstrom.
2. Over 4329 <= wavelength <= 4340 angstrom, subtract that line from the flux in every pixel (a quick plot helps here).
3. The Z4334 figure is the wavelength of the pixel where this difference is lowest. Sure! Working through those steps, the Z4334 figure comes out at 4339.0 angstrom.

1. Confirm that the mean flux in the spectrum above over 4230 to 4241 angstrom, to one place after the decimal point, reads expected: 18.9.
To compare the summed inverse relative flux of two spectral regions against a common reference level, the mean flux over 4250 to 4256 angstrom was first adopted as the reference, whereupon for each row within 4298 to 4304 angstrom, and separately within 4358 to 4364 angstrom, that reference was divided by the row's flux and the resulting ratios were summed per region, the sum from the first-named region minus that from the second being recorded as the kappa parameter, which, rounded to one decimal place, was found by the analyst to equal 1.7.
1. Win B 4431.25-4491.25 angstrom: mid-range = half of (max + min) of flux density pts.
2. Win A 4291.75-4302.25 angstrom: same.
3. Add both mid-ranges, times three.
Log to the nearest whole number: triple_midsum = 119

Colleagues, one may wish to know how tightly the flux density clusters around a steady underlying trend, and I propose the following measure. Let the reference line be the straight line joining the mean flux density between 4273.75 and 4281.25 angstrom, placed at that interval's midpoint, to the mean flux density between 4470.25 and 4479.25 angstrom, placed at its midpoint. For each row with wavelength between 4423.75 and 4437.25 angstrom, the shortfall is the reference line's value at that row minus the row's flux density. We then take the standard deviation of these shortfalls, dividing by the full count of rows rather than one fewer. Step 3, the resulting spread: 2.3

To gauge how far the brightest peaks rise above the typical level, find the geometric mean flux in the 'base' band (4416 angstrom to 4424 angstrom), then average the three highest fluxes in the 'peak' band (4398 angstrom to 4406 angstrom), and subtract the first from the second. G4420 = -2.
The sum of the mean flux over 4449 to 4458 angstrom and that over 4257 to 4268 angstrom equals 41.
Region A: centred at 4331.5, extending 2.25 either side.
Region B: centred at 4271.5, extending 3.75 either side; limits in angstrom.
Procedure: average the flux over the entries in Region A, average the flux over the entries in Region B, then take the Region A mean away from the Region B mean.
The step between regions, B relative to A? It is -4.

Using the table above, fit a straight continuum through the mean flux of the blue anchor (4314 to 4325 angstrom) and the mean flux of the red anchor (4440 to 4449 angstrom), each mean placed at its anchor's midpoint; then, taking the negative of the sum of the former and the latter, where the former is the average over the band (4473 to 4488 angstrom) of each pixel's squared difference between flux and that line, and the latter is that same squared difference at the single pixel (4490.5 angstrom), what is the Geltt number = -11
